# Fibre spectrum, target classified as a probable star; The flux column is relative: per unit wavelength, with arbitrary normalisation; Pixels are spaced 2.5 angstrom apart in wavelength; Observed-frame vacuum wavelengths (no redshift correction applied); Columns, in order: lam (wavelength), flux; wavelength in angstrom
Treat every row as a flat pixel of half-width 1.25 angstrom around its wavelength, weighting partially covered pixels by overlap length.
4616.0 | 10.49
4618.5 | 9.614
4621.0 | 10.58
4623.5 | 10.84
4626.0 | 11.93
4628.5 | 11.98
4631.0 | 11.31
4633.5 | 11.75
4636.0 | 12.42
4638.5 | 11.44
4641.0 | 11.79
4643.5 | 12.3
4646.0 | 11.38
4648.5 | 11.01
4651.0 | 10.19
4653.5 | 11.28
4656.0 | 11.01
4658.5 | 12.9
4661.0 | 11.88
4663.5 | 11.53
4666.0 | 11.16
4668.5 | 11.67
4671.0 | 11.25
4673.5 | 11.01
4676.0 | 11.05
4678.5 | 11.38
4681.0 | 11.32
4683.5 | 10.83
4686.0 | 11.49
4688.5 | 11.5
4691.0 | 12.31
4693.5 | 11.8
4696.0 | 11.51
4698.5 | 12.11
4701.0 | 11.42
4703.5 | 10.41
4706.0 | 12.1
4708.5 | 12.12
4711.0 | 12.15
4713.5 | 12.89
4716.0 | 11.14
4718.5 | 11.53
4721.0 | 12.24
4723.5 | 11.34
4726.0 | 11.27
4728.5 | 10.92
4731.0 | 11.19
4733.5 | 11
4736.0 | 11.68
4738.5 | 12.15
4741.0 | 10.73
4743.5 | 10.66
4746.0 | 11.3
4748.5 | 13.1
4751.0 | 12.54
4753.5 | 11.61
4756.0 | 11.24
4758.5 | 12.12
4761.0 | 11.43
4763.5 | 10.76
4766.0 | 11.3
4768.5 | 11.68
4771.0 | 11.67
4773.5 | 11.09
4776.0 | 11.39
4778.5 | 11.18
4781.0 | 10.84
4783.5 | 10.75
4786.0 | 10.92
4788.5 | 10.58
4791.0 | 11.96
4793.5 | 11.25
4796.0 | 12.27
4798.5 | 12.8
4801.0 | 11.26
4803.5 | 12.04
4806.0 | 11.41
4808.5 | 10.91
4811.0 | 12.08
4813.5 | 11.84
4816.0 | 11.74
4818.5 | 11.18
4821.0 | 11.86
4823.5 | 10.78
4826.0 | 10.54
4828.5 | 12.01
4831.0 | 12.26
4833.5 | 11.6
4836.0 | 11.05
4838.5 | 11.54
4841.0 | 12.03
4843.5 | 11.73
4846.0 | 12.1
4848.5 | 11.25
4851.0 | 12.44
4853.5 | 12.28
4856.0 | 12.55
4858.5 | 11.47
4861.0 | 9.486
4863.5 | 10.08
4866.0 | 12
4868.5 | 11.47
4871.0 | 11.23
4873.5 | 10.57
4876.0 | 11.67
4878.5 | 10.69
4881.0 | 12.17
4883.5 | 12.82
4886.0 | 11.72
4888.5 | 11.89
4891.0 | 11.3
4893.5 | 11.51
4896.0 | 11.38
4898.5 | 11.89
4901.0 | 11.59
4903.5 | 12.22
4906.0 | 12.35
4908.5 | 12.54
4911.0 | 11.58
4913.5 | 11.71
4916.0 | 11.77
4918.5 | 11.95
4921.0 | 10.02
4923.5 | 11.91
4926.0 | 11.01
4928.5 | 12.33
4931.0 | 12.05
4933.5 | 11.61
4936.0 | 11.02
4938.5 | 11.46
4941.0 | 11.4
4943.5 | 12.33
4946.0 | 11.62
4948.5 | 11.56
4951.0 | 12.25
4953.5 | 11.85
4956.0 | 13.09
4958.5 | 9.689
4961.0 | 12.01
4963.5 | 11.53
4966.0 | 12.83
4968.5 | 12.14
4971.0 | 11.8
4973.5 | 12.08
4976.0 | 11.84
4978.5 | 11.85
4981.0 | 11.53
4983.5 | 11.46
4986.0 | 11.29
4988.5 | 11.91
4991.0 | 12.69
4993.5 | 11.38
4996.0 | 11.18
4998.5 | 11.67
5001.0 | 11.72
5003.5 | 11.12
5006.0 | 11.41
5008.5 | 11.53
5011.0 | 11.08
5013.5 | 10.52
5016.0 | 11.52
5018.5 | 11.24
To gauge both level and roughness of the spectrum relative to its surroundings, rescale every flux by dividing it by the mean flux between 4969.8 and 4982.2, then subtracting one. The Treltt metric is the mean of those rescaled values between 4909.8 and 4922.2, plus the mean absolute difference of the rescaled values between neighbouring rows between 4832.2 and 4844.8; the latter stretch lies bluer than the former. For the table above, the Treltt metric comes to 0.004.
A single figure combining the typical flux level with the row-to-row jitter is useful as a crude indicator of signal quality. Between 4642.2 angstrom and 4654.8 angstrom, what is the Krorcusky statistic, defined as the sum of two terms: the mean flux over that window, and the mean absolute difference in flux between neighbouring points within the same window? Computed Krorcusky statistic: 12.0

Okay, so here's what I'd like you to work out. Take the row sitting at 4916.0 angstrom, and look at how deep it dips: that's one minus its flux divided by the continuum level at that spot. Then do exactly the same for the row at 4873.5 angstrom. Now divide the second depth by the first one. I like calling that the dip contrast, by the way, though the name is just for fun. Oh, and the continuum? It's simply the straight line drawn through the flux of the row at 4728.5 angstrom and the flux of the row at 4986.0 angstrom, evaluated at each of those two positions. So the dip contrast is -1.0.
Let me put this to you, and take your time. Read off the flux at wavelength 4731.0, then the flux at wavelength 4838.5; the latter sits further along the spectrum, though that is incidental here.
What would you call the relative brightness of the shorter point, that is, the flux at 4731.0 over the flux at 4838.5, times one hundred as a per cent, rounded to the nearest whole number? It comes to 97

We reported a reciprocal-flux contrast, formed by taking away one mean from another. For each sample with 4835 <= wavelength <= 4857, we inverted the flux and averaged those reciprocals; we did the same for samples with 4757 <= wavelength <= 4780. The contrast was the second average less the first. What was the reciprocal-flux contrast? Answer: 0.004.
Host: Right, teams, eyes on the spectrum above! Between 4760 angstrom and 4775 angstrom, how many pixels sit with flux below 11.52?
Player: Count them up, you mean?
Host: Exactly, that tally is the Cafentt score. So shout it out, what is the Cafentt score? 4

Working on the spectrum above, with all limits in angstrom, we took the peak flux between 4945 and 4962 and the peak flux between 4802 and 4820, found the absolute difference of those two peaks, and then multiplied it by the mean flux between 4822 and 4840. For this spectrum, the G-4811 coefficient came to 12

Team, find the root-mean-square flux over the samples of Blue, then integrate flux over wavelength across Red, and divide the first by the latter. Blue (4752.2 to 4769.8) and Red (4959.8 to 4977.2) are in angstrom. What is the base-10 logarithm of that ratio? -1.26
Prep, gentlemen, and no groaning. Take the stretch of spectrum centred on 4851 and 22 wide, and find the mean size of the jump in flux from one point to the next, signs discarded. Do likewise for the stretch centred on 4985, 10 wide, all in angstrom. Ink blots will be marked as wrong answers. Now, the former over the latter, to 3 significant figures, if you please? 2.71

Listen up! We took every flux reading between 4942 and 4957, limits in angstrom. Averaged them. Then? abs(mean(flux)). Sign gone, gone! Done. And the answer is 12.1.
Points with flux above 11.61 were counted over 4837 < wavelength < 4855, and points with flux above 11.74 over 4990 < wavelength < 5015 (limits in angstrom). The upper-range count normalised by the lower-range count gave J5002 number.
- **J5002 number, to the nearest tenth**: 0.2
